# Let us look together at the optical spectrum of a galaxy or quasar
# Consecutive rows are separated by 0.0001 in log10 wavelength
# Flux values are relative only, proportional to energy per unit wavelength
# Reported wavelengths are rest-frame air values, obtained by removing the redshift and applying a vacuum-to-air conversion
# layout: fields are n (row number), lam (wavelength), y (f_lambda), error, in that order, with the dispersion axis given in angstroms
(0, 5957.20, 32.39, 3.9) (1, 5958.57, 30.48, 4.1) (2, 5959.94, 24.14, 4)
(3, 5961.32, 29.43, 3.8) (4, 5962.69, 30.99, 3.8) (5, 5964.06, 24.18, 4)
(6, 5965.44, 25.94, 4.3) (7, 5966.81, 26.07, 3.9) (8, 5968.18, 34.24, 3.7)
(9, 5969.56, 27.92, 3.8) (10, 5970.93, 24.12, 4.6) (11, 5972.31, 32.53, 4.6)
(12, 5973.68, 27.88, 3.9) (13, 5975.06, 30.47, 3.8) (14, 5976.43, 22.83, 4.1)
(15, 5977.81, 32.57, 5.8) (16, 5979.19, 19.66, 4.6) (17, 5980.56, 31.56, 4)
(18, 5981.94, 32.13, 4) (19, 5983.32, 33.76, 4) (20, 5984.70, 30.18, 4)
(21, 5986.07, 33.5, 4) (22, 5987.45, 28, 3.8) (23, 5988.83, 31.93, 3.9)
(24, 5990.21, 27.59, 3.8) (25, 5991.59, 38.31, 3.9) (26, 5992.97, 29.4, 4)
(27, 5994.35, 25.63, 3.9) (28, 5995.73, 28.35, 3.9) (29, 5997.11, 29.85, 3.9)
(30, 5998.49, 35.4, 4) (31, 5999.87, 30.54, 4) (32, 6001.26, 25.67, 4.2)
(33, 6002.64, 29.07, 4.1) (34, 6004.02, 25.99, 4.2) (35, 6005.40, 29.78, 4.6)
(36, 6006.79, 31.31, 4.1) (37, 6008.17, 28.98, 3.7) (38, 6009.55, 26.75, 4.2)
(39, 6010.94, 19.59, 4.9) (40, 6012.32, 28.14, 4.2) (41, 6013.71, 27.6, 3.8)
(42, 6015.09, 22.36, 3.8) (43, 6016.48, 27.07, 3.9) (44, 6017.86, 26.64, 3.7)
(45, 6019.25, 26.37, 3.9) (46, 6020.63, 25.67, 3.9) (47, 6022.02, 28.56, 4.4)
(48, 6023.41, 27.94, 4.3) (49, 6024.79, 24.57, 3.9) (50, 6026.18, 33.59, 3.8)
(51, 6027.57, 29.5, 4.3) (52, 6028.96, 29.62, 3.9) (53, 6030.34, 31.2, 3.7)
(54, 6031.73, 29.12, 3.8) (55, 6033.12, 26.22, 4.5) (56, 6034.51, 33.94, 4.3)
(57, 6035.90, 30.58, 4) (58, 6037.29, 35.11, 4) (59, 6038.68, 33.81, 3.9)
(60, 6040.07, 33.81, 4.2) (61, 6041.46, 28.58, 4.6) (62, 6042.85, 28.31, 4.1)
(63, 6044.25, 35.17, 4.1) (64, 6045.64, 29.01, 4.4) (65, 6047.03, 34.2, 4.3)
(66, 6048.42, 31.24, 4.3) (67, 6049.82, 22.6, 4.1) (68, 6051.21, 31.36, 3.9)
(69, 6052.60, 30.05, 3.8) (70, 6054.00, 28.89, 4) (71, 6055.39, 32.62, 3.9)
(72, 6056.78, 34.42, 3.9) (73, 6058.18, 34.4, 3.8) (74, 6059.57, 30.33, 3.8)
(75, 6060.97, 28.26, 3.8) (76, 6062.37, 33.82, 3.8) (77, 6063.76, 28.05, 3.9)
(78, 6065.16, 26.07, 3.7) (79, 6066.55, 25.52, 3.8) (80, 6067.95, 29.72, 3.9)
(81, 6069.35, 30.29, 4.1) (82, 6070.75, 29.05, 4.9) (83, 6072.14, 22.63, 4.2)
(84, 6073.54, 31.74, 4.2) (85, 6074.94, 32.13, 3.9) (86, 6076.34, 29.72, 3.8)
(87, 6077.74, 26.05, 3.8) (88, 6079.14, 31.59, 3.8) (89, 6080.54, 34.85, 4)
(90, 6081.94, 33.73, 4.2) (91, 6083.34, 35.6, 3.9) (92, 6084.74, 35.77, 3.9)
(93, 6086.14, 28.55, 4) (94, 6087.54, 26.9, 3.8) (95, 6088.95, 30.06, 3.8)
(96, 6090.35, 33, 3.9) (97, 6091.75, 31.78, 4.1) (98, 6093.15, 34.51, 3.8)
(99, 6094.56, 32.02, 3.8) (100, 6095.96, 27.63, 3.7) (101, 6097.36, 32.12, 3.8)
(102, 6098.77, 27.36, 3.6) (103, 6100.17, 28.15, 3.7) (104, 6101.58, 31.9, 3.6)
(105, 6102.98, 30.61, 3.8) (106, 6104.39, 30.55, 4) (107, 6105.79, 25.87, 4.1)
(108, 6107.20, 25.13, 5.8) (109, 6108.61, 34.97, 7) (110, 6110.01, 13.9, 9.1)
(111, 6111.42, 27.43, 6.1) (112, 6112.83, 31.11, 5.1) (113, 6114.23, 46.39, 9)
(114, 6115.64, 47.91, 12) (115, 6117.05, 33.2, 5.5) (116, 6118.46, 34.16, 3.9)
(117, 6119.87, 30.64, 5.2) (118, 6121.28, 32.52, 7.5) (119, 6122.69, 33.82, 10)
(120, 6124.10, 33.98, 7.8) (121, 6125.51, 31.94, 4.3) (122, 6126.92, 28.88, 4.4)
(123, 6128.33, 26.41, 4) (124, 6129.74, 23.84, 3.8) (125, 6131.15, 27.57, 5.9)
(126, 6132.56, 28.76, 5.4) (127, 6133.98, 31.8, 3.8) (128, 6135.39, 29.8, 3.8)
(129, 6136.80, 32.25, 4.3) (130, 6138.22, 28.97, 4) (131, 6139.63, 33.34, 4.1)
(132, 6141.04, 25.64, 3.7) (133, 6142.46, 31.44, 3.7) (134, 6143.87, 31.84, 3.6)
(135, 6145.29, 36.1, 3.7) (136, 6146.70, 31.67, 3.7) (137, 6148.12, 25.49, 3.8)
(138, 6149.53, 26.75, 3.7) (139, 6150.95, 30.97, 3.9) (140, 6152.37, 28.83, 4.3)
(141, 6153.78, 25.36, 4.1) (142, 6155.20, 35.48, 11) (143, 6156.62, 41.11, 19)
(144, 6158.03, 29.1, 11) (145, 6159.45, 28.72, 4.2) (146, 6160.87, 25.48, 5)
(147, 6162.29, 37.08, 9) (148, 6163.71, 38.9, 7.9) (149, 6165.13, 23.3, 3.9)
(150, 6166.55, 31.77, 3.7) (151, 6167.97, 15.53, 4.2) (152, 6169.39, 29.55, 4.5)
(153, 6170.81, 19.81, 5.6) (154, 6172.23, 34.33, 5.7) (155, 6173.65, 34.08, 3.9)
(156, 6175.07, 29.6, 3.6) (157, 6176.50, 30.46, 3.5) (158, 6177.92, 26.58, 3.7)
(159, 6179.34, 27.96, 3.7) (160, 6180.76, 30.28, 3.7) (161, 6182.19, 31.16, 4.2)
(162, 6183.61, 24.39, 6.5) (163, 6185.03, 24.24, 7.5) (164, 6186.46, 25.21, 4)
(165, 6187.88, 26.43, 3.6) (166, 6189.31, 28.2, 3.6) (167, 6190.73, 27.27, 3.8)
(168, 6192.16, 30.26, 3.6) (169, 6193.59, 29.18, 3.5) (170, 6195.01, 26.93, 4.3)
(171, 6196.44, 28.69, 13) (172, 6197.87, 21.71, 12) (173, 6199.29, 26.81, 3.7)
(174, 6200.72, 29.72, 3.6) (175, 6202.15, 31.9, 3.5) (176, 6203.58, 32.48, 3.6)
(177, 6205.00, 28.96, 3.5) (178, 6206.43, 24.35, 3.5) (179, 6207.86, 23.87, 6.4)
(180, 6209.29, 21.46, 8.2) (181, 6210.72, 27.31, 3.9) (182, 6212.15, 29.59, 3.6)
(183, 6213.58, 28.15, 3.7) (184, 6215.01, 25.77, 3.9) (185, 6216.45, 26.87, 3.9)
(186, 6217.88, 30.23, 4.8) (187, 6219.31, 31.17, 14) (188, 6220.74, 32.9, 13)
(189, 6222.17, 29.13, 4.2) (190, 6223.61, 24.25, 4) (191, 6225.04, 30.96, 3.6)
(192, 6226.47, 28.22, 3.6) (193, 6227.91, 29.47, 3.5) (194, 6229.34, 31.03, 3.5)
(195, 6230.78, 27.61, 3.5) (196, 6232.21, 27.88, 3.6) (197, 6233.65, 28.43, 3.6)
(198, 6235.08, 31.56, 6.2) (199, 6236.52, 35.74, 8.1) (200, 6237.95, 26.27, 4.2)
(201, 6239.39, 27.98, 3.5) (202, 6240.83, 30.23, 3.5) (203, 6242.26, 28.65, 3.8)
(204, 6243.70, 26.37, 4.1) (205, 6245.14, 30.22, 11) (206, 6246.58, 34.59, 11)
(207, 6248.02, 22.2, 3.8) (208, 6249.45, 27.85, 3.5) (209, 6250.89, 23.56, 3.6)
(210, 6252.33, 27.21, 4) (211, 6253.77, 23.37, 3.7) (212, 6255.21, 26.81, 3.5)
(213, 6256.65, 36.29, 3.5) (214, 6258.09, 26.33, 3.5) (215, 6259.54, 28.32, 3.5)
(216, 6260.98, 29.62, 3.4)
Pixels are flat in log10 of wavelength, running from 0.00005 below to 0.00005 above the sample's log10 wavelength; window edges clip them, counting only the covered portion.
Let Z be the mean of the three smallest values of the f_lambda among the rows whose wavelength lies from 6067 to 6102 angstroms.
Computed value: 25.2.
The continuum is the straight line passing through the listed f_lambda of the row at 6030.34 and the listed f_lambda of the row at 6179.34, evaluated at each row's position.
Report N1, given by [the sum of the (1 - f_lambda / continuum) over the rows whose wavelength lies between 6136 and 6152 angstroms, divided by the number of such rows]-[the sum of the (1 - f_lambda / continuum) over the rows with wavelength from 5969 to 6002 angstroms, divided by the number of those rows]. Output -0.14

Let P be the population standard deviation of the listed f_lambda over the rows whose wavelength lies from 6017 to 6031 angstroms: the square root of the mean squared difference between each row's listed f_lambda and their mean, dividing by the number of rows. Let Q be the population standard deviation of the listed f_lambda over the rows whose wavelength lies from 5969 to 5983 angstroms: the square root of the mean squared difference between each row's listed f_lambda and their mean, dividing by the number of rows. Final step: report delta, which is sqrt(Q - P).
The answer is 1.3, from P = 2.6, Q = 4.3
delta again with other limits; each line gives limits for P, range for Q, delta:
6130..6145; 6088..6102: 0.2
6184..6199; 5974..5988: 1.4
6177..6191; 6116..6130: 1.1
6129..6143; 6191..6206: 0.1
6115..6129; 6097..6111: 0.4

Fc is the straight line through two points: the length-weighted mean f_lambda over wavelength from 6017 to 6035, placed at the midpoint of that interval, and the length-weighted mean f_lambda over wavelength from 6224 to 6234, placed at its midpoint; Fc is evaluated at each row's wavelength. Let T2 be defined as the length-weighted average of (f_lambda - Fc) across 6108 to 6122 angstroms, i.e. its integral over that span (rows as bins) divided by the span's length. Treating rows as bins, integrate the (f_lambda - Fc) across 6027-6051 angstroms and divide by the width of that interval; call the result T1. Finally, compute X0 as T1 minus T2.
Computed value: -2.4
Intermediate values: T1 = 2.1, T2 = 4.4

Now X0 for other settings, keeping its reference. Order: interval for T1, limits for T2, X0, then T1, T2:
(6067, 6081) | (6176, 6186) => 2.0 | 0.9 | -1.1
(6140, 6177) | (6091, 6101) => -0.7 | 1.1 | 1.8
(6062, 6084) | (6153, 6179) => 0.4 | 1.3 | 0.9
